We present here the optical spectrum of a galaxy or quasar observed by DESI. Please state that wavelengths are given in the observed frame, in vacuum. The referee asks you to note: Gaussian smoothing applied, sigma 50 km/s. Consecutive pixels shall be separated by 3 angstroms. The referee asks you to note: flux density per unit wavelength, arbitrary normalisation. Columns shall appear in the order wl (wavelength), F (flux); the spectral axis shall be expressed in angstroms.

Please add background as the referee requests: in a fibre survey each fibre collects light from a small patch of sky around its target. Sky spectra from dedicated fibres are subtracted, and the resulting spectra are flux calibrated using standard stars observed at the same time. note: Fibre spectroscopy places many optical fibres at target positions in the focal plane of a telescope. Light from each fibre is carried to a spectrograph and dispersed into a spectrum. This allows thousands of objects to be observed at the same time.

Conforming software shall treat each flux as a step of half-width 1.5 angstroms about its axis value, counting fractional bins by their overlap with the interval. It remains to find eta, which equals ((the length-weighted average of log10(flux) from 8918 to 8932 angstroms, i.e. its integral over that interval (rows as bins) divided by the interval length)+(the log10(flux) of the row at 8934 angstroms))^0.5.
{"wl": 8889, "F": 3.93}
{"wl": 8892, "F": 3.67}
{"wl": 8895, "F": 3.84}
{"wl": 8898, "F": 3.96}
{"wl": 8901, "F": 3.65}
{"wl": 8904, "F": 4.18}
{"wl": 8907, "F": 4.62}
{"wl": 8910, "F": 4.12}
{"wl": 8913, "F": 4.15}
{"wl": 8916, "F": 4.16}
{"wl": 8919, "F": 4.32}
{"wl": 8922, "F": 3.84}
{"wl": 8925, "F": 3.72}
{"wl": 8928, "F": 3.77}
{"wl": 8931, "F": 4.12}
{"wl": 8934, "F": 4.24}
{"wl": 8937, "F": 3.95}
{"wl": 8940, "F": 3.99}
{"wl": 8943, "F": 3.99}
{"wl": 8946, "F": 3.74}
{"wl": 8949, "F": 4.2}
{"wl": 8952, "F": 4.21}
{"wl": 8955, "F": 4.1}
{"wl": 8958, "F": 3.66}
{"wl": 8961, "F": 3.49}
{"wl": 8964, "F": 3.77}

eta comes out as 1.11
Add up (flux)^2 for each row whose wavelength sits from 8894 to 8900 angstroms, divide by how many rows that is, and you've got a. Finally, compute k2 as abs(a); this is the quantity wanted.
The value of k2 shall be 15.2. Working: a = 15.2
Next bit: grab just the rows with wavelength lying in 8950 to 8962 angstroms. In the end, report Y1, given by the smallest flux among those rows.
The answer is 3.49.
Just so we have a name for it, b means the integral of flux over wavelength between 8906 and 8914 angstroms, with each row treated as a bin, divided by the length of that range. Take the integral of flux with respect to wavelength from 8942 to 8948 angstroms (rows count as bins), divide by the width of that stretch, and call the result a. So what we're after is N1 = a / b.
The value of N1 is 0.91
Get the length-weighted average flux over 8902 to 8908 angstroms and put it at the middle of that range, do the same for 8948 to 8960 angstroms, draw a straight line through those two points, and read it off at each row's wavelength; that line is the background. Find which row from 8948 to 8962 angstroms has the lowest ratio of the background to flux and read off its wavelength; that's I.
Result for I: 8952 angstroms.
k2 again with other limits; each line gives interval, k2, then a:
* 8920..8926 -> 14.3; 14.3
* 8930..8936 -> 17.5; 17.5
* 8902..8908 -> 19.4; 19.4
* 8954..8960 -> 15.1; 15.1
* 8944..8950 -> 15.8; 15.8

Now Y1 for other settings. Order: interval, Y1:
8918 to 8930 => 3.72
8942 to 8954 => 3.74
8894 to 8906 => 3.65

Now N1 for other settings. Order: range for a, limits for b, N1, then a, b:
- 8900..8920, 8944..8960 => 1.05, 4.18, 3.97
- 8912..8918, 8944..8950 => 1.05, 4.17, 3.95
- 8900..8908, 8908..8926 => 1.02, 4.15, 4.08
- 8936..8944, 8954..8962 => 1.06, 3.98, 3.74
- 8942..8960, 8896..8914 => 0.97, 3.97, 4.10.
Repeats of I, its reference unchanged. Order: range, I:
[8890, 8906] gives 8904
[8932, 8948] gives 8934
